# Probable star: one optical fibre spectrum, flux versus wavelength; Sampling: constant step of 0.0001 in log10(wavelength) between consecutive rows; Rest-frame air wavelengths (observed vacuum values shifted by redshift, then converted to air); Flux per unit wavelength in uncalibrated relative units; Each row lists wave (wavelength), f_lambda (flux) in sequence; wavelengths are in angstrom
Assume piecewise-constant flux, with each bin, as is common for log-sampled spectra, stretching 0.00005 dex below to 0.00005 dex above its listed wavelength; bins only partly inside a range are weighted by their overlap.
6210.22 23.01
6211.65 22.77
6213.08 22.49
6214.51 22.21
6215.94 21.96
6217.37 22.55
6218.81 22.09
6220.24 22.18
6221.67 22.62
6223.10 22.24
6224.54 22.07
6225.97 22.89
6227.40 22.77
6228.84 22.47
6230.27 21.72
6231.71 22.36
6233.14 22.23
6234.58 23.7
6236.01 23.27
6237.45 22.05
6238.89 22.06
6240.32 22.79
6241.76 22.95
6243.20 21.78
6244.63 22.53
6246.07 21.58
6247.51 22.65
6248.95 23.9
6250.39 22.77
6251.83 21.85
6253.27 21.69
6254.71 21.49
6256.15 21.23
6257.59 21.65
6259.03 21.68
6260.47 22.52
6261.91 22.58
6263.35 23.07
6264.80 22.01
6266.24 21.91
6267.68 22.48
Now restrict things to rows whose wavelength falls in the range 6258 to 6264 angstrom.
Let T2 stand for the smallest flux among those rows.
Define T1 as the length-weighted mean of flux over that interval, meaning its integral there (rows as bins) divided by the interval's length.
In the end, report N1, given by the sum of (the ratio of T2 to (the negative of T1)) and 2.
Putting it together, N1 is 1.034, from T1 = 22.4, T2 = 21.68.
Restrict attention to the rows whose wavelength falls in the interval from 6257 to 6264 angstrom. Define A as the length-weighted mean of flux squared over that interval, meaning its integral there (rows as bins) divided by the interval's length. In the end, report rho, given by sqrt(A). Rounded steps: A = 498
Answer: 22.32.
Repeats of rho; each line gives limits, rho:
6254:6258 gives 21.45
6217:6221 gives 22.24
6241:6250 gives 22.58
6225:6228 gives 22.80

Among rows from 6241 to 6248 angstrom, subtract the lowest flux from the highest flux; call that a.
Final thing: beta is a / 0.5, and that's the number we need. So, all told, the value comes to 2.7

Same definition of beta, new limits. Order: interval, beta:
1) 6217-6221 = 0.9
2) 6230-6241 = 4.0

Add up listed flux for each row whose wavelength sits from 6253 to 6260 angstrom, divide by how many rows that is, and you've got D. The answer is 21.5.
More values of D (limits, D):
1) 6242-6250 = 22.5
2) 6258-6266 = 22.4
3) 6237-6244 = 22.3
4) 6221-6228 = 22.5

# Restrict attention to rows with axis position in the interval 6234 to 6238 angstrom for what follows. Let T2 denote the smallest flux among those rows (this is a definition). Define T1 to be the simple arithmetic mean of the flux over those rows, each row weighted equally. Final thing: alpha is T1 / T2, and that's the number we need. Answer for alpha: 1.043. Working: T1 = 23.0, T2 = 22.05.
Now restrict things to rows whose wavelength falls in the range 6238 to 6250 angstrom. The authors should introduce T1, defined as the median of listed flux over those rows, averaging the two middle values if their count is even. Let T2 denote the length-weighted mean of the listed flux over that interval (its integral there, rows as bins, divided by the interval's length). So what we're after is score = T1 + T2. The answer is 45.1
